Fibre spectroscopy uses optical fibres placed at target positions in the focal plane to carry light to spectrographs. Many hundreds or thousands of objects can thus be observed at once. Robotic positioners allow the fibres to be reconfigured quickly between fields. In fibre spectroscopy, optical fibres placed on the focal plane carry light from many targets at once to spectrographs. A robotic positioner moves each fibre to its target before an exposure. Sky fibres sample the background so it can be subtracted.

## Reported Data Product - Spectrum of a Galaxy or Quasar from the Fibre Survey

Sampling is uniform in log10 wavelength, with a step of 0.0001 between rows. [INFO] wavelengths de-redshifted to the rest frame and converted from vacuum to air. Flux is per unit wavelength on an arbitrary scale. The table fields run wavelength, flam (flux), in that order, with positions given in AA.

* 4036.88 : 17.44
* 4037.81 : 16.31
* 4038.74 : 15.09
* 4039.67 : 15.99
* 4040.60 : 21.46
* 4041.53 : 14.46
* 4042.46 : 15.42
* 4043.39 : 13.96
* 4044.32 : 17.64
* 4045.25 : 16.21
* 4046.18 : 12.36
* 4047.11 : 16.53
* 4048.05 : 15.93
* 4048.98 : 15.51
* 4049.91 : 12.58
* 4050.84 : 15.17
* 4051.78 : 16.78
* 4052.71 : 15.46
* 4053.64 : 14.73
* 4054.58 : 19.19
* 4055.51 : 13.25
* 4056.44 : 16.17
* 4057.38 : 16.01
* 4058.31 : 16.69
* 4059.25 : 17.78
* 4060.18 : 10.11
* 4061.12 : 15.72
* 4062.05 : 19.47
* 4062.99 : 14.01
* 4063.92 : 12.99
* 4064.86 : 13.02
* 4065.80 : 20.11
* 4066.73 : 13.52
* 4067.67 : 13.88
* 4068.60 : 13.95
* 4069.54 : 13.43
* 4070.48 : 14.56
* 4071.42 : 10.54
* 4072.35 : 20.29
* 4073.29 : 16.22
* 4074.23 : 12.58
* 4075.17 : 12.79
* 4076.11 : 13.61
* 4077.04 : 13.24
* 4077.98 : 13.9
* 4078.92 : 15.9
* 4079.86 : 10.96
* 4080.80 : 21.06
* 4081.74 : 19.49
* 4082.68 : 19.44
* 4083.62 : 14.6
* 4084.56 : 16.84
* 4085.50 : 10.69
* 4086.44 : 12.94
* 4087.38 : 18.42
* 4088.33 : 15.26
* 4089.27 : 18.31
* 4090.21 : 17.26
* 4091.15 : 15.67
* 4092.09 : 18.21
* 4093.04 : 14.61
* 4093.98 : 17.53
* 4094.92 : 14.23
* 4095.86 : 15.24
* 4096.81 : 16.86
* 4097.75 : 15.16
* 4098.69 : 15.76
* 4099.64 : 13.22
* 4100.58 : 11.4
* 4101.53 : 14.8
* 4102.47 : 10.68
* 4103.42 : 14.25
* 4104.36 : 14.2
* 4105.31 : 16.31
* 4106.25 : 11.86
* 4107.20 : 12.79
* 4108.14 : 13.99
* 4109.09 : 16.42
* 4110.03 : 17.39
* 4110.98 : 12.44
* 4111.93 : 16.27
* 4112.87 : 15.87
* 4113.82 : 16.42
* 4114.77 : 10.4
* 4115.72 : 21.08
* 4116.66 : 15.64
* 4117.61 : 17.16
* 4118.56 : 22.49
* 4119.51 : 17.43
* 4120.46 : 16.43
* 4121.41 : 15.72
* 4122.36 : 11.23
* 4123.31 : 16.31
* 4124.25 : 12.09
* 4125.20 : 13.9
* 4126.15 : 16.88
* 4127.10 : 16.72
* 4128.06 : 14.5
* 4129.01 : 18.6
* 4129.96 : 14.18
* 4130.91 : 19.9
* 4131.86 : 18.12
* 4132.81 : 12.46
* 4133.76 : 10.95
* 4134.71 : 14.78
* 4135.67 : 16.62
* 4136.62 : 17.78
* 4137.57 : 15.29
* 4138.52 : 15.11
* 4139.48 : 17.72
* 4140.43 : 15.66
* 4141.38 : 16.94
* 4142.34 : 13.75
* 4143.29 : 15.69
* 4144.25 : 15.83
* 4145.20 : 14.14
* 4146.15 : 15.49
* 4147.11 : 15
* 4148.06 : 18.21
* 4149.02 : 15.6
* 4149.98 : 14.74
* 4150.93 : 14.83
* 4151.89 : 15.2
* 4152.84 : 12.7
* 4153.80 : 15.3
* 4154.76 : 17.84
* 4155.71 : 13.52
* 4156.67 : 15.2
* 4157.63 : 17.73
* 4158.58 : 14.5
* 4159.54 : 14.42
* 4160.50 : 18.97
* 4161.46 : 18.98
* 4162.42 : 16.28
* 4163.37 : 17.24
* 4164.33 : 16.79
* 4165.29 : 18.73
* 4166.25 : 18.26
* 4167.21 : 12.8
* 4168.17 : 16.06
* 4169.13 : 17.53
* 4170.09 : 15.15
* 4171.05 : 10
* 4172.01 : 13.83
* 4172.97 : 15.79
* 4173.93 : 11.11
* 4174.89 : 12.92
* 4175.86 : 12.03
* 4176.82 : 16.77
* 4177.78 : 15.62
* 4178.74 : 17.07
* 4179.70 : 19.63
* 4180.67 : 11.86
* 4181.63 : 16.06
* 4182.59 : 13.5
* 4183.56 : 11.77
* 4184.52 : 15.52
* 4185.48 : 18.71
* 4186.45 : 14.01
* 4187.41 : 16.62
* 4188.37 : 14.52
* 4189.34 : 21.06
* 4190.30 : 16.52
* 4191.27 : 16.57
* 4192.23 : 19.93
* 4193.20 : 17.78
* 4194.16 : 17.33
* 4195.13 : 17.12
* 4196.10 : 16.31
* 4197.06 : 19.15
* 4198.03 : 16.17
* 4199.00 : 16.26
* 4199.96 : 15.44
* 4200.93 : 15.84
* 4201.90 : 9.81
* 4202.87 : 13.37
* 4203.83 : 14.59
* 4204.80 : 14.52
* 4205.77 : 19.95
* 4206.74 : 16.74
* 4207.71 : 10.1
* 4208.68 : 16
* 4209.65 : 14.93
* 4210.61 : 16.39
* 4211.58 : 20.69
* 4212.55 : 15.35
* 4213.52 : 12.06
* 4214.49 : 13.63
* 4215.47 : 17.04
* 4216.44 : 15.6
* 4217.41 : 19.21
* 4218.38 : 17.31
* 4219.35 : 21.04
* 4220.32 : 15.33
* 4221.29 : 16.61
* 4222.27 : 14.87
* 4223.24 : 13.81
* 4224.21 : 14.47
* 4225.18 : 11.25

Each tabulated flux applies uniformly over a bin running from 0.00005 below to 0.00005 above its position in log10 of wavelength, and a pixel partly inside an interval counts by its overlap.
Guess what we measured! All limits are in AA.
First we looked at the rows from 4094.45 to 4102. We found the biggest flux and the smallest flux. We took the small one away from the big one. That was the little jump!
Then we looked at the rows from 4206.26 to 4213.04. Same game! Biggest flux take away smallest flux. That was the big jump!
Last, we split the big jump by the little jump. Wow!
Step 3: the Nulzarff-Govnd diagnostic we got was 1.9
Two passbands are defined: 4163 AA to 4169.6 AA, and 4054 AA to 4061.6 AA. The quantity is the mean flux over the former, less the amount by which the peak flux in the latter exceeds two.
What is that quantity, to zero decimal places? 0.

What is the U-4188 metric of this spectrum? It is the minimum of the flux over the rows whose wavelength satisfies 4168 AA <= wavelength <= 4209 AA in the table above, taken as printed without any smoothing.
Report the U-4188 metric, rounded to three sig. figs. 9.81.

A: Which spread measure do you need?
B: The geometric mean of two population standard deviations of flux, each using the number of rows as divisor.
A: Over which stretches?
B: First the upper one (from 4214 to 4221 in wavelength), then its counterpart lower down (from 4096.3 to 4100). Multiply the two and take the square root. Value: 1.75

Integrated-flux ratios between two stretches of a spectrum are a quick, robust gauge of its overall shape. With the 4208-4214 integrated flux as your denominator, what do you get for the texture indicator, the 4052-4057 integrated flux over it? 0.8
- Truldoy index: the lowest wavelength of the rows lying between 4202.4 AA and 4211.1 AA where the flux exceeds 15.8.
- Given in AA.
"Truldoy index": 4205.77 AA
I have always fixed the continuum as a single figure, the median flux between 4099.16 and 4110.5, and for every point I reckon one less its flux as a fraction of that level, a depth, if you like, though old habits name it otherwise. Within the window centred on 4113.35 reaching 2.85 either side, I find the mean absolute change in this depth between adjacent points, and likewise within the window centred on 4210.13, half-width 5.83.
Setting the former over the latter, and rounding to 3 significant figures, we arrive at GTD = 1.14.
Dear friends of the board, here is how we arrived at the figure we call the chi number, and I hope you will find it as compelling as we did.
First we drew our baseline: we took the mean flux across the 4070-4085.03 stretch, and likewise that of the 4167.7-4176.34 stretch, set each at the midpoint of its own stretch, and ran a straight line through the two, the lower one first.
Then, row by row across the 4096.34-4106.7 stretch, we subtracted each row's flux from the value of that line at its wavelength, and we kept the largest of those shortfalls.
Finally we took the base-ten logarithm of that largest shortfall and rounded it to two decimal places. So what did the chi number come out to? 0.63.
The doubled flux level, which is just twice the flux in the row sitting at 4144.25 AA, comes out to 32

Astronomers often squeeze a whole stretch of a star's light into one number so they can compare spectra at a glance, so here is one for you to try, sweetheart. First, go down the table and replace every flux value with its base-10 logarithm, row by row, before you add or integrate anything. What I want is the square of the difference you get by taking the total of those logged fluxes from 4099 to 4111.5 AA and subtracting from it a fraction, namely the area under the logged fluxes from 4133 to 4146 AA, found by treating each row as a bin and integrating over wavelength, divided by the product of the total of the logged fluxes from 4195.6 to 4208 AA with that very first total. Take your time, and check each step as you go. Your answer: 216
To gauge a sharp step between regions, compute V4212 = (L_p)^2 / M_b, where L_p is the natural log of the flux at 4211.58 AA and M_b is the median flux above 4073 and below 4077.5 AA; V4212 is 0.69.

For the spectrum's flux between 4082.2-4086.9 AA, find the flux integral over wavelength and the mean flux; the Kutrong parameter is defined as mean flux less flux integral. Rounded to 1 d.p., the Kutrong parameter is -55.2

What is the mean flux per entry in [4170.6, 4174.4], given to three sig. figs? 12.7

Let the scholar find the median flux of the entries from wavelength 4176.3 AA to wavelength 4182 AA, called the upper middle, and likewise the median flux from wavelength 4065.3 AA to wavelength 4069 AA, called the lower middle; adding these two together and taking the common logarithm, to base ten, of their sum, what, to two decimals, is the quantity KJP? 1.48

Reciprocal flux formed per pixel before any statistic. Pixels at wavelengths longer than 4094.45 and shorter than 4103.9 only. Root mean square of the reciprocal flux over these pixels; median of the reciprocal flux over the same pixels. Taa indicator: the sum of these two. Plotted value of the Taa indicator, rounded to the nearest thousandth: 0.142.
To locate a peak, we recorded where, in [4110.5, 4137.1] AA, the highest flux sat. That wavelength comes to 4118.56 AA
